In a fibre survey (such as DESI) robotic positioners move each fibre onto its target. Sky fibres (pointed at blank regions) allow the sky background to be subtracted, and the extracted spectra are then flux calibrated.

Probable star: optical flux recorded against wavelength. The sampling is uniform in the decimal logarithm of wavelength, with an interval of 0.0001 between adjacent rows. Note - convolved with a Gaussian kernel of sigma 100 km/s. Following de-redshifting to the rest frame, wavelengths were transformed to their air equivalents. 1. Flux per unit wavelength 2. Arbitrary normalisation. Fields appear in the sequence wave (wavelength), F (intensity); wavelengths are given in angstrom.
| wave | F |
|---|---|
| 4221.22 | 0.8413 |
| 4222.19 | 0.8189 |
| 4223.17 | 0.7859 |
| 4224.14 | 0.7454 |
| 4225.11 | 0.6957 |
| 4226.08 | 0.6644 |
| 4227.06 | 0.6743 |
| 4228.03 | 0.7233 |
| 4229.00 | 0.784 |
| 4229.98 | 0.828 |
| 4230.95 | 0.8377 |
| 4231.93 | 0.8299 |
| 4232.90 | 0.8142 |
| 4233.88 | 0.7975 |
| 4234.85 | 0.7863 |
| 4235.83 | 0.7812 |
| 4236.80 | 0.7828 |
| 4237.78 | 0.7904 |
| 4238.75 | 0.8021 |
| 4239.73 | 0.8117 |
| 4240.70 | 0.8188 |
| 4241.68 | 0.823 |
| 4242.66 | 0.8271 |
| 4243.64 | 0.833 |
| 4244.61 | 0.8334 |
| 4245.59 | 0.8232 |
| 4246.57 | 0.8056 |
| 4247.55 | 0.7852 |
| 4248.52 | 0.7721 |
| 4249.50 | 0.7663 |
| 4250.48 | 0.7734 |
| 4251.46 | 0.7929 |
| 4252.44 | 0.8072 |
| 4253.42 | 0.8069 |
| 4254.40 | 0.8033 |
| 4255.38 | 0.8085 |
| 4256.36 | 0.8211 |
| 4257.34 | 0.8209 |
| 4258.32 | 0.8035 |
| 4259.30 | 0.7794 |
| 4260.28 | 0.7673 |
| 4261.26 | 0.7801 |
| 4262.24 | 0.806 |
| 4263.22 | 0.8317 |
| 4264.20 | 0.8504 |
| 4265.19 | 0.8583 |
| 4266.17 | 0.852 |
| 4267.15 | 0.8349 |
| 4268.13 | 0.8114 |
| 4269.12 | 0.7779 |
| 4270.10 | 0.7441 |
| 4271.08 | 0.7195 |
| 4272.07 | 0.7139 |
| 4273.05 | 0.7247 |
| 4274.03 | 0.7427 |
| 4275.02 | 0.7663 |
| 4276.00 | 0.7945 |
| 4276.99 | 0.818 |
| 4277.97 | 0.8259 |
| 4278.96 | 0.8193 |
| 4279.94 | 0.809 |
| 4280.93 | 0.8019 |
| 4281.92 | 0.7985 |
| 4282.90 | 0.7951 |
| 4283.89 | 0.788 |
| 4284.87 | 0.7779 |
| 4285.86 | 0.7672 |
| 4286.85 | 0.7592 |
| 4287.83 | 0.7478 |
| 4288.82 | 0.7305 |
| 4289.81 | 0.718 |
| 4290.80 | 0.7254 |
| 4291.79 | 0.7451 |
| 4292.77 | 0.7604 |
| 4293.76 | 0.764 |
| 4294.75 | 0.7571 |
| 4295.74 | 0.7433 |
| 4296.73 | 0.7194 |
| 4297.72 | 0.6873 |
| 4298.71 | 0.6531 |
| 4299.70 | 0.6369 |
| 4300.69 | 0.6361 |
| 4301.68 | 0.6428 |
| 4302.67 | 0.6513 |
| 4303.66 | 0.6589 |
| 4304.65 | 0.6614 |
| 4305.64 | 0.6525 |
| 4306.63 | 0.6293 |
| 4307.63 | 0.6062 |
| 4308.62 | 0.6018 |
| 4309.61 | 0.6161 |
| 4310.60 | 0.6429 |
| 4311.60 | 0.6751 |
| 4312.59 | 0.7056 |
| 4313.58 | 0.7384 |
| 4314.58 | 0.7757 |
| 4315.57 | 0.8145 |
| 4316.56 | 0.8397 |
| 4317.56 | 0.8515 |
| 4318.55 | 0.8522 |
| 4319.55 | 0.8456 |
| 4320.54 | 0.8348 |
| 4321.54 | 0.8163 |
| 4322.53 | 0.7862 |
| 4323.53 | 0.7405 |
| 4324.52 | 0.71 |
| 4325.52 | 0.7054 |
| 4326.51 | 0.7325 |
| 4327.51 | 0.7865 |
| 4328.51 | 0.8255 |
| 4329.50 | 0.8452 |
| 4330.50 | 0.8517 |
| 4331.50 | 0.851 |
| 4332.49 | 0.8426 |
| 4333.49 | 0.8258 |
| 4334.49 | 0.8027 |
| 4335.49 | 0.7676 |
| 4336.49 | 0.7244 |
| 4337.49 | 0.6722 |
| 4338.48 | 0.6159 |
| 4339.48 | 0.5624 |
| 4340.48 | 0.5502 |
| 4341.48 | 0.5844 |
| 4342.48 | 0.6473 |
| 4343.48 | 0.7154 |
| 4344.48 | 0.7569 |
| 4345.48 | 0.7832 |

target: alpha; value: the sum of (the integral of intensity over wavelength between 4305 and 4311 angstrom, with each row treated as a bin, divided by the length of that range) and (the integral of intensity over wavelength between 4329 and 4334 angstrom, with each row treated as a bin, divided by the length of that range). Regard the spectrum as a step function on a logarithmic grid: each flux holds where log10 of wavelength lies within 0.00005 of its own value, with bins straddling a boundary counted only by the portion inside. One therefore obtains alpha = 1.47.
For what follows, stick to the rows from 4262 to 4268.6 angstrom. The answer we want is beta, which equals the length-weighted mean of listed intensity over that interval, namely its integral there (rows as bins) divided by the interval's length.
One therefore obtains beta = 0.836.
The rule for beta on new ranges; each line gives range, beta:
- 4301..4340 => 0.737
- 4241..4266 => 0.808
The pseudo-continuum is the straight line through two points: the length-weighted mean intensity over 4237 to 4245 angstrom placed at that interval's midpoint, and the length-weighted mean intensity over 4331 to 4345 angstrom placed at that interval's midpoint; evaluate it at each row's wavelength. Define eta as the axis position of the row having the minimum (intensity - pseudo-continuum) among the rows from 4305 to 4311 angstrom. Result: 4308.62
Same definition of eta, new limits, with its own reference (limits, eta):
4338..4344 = 4340.48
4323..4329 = 4325.52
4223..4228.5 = 4226.08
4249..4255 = 4249.50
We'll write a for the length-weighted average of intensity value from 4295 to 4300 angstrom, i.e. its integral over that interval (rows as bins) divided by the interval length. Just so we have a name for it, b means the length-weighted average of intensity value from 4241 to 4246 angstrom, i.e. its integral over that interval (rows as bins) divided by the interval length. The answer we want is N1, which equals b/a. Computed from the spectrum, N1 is 1.19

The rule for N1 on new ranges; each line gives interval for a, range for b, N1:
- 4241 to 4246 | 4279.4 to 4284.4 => 0.97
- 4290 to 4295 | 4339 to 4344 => 0.82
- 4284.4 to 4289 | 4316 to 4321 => 1.11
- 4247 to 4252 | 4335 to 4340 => 0.86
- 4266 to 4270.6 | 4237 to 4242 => 1.01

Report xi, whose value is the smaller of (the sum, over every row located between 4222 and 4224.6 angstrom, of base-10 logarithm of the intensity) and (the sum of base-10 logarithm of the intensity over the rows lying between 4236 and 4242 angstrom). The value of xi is -0.57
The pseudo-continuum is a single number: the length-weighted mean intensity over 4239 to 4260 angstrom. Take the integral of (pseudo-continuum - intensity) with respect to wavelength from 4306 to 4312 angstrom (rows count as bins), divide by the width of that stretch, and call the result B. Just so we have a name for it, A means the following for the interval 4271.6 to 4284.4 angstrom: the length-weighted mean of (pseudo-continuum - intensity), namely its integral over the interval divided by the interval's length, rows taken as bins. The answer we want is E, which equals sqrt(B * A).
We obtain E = 0.060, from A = 0.020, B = 0.18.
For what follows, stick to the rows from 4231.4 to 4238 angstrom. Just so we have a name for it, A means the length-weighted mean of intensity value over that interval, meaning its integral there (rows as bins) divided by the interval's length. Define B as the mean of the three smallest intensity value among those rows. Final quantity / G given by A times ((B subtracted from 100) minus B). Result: 78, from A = 0.80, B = 0.78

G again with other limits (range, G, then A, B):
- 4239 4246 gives 81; 0.82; 0.82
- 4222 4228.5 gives 72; 0.73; 0.68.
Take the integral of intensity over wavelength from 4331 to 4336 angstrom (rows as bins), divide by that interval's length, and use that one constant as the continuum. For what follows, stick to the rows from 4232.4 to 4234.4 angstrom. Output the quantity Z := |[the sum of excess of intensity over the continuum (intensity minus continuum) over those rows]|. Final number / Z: 0.02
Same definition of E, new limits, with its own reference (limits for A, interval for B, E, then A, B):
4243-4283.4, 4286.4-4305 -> 0.028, 0.008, 0.10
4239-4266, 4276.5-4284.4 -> 0.002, -0.003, 0.00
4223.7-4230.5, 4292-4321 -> 0.083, 0.074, 0.09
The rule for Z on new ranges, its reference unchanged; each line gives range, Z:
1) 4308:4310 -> 0.42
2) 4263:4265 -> 0.05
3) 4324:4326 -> 0.22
